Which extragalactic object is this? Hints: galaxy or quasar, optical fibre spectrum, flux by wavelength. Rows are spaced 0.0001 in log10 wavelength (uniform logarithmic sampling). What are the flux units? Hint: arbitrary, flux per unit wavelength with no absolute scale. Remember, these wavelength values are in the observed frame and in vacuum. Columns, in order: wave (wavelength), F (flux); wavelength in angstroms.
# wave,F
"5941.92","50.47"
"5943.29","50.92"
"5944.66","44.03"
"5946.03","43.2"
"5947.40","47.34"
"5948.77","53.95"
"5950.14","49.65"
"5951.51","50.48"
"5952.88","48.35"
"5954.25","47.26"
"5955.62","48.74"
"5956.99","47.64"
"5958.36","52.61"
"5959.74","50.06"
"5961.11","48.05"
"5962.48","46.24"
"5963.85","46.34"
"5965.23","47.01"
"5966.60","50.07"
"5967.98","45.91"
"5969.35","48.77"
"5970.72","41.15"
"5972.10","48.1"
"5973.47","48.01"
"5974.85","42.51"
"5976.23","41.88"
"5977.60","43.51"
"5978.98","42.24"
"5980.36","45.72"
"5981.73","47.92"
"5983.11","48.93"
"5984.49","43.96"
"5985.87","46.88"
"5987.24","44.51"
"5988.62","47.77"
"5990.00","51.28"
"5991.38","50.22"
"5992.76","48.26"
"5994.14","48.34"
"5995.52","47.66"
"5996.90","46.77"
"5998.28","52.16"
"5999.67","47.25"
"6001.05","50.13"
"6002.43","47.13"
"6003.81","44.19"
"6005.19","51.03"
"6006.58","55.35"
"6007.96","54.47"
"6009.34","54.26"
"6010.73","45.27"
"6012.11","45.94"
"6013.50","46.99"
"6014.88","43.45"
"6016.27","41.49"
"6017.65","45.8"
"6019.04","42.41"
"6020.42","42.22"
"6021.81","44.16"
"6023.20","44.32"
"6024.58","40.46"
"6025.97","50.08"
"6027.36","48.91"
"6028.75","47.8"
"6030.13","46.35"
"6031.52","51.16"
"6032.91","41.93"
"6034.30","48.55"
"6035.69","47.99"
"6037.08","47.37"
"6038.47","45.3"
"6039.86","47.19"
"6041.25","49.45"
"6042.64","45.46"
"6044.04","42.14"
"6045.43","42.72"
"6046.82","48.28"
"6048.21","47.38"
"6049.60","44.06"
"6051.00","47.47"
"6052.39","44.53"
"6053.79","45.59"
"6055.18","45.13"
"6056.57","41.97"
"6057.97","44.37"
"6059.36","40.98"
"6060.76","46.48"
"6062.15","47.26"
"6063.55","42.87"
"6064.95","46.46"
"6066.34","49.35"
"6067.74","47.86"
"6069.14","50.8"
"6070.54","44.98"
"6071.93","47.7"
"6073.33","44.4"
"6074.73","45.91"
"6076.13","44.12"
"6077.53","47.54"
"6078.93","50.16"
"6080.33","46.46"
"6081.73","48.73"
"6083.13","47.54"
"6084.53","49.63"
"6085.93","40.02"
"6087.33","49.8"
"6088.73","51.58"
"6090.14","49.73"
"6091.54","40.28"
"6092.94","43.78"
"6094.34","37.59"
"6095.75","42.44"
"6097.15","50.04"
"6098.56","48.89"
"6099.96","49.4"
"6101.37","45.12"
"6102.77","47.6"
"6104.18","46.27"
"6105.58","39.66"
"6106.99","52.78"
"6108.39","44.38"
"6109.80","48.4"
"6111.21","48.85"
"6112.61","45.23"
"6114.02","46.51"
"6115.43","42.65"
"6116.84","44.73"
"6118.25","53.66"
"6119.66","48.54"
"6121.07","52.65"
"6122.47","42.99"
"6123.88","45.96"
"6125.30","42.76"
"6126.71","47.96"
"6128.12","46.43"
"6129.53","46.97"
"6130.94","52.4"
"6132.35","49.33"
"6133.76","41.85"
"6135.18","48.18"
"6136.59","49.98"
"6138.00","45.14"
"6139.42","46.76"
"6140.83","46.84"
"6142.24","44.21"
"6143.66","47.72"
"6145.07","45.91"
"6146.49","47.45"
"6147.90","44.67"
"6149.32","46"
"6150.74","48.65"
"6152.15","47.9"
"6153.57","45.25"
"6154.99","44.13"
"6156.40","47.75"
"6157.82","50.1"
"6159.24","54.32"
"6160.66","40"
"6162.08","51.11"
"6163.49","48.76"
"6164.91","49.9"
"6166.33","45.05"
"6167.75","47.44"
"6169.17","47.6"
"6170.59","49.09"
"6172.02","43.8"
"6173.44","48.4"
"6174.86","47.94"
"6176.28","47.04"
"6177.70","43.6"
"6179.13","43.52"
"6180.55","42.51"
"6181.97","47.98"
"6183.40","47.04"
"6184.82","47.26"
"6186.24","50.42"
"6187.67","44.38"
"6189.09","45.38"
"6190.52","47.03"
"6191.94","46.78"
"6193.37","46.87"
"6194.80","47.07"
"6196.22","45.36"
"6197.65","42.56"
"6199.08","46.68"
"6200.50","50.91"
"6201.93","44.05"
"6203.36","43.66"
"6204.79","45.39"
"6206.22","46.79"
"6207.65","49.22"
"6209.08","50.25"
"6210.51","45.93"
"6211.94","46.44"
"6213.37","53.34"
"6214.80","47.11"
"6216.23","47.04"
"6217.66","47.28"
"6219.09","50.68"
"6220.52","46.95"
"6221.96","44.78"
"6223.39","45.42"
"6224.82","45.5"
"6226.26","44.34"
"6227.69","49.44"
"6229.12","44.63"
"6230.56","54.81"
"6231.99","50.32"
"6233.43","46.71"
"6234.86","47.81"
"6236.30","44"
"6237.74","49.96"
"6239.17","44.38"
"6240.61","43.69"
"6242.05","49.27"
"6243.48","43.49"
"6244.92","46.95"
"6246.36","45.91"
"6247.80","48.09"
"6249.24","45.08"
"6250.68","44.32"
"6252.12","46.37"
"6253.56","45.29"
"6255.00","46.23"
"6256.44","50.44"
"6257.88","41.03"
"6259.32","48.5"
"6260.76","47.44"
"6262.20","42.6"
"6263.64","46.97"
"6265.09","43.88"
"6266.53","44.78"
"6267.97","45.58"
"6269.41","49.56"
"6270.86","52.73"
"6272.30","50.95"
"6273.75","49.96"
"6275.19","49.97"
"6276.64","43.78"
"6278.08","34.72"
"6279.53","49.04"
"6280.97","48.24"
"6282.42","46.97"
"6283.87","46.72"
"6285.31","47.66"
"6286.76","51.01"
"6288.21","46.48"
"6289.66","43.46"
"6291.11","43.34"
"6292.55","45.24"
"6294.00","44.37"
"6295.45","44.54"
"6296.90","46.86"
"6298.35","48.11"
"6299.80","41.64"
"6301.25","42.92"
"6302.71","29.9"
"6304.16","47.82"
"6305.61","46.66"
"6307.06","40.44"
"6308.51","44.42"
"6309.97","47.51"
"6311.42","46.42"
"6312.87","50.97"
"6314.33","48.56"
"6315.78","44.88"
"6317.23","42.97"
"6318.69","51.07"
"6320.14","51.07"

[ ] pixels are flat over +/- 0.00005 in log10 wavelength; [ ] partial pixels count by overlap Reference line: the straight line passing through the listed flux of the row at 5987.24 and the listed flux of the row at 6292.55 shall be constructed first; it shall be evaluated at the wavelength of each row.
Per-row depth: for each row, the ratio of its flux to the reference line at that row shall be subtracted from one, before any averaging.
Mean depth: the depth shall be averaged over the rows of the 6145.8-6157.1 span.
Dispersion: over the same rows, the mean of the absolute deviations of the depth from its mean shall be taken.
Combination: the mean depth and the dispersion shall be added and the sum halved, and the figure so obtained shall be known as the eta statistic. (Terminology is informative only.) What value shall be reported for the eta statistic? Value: -0.0012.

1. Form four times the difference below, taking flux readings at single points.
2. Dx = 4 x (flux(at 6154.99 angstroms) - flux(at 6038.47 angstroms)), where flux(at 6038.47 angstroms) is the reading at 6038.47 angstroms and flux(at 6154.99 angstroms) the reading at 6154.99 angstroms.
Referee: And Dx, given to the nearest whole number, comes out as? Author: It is -5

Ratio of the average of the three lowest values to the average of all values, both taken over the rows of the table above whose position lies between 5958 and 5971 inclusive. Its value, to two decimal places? 0.93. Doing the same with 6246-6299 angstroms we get 0.85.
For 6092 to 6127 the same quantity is 0.86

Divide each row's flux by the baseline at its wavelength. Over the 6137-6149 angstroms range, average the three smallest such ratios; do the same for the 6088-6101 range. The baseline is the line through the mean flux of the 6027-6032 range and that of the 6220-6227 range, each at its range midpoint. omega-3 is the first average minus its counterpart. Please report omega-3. 0.11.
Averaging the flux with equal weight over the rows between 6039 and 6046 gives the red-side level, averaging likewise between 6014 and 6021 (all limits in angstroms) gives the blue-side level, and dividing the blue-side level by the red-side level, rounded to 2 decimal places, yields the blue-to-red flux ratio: 0.95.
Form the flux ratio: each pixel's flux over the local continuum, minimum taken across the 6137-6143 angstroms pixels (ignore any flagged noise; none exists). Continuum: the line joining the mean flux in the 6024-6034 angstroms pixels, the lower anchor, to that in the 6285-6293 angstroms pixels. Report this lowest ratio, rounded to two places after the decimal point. 0.95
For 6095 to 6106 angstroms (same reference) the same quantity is 0.85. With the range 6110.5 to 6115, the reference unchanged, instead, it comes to 0.97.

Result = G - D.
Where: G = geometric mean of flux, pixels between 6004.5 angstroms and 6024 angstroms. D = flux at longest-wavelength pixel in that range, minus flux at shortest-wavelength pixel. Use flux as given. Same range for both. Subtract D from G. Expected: 53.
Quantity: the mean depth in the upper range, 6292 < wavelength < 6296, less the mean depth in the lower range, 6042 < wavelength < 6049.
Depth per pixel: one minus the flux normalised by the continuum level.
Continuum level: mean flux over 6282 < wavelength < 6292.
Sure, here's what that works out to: 0.010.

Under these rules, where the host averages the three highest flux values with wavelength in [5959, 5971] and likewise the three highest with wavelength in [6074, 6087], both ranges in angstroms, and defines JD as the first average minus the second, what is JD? 0.1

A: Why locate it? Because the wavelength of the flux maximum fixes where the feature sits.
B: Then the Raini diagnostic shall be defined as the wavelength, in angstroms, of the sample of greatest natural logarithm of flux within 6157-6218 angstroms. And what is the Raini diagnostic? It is 6159.24 angstroms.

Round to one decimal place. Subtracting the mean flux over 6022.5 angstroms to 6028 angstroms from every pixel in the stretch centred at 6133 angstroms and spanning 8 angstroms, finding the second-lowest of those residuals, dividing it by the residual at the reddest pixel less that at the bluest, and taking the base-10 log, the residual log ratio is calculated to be -0.5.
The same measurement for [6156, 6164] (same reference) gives 0.3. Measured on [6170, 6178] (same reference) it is -0.4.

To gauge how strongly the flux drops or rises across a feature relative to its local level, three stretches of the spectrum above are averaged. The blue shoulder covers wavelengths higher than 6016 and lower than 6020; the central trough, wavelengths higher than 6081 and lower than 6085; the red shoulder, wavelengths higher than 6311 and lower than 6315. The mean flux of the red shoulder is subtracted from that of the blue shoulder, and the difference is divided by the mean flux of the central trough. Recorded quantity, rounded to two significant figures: -0.11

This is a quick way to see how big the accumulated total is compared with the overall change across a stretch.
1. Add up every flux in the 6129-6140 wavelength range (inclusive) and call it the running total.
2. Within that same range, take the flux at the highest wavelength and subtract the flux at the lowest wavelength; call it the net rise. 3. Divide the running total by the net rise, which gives -1812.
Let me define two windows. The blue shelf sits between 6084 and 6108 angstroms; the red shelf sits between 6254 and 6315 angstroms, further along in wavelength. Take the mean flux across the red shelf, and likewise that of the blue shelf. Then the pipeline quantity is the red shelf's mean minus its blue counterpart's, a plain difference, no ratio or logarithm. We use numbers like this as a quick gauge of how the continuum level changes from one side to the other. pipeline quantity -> -0.2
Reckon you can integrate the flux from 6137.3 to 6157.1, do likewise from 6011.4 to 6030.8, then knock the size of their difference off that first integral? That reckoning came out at 874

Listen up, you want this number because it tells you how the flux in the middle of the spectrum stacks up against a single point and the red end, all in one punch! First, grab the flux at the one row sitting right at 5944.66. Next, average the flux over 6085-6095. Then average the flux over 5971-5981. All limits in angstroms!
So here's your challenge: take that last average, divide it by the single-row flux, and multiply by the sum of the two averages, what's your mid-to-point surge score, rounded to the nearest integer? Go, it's 90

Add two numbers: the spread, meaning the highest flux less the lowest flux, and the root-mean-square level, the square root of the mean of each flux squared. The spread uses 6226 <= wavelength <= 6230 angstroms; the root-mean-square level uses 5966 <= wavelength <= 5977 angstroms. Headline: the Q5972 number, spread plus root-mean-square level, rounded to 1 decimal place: 51.0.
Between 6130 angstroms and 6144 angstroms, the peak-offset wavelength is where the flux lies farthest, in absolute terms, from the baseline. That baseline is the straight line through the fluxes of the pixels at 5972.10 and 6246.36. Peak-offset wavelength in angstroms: 6130.94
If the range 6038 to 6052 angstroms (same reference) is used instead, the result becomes 6044.04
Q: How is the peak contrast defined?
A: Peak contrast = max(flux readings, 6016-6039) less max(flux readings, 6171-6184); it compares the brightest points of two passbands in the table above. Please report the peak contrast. 2.8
